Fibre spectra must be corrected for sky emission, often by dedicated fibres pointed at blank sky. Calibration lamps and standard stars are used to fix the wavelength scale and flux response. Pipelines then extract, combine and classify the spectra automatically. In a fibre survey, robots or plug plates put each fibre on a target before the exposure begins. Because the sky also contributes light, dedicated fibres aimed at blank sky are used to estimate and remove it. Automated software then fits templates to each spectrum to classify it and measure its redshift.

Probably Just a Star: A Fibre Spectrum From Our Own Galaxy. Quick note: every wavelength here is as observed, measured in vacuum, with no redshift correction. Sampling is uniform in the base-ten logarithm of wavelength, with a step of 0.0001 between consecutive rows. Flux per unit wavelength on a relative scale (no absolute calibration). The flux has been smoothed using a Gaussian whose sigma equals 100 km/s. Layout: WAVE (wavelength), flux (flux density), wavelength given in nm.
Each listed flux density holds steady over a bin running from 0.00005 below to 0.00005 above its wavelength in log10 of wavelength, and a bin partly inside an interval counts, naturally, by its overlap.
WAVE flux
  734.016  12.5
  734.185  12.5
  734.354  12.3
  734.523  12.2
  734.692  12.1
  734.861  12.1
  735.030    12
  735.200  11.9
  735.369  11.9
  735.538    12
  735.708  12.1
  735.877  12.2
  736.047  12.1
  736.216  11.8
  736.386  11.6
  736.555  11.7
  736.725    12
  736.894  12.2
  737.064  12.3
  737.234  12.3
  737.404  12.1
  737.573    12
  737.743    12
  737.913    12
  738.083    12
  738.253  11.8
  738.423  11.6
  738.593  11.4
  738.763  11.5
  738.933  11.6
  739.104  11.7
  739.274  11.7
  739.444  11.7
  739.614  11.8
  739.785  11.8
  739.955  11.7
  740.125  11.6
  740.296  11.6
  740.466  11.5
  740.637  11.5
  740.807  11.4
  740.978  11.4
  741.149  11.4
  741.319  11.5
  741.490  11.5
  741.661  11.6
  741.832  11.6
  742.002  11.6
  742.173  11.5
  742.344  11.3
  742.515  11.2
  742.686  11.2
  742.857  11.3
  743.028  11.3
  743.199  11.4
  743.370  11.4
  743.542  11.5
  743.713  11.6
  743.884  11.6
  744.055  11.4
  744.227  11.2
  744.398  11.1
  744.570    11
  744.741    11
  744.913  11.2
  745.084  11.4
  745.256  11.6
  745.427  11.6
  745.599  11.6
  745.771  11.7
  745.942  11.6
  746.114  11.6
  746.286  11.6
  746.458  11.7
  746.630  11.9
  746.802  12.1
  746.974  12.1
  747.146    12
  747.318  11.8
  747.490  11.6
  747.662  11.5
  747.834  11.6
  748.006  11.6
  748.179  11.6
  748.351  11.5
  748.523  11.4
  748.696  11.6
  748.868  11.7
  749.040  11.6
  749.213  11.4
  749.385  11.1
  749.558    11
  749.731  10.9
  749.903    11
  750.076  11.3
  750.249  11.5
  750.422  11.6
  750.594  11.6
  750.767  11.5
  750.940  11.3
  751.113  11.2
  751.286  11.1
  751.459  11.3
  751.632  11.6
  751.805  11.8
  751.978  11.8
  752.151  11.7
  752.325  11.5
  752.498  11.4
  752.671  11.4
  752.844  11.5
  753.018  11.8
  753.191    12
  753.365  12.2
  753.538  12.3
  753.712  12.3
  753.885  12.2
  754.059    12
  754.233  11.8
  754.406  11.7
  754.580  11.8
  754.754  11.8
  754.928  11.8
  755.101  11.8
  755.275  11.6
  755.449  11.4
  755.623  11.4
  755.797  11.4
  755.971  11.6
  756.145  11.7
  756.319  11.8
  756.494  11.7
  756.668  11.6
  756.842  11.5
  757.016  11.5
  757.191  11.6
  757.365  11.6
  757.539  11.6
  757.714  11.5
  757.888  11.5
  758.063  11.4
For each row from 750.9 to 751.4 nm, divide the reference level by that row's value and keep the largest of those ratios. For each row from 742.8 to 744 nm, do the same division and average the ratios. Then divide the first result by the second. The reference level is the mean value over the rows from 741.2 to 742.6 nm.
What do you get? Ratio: 1.03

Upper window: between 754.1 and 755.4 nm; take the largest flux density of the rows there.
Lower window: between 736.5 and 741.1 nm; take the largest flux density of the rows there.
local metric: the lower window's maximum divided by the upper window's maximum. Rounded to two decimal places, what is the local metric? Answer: 1.04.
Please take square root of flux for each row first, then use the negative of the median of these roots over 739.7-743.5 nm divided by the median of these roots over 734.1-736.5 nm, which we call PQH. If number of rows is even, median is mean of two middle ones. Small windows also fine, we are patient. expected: -0.975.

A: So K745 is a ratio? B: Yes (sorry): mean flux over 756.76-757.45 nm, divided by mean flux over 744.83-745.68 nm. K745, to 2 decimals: 1.01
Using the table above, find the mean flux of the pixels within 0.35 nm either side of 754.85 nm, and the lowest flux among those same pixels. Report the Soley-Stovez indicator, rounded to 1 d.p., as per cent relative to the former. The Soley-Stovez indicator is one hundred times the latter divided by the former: 100.0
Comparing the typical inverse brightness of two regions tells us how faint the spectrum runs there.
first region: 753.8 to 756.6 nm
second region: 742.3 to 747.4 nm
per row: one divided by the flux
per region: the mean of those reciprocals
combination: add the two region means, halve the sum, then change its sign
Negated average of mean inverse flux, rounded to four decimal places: -0.0862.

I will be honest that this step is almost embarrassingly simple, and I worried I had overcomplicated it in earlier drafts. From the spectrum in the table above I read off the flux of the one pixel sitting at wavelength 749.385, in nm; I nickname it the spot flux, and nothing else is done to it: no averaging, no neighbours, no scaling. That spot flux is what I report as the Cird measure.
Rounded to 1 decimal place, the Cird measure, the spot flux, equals 11.1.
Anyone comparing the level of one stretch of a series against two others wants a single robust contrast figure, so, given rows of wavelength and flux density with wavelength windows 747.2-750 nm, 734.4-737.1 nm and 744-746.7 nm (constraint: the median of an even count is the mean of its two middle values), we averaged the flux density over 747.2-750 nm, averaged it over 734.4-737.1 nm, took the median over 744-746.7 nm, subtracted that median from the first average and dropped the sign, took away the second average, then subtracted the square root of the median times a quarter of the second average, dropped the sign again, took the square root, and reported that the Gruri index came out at 4.21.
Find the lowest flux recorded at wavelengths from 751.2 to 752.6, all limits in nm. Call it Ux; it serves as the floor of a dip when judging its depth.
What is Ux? 11.1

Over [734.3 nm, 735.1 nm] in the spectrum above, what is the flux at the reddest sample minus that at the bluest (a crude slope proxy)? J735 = -0.3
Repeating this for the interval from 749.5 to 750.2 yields 0.3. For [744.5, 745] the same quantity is 0.2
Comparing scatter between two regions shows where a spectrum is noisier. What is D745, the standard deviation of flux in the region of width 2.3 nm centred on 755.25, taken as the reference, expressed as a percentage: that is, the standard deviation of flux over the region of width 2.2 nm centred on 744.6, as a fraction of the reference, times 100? 144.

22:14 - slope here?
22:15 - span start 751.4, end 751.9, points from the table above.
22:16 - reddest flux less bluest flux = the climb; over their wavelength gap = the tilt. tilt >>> 1.4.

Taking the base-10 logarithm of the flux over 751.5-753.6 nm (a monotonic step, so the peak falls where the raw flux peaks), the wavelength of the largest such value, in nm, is 753.538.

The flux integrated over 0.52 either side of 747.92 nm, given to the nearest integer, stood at 12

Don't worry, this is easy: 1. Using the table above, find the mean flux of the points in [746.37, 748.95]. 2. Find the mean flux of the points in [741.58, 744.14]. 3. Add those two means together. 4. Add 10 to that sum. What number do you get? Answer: 33.1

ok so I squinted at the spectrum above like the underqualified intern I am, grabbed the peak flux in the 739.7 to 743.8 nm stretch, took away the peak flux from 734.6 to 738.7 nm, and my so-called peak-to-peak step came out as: -0.50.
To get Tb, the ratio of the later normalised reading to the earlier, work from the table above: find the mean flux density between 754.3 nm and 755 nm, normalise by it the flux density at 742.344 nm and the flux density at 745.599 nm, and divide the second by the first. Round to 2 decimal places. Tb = 1.03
